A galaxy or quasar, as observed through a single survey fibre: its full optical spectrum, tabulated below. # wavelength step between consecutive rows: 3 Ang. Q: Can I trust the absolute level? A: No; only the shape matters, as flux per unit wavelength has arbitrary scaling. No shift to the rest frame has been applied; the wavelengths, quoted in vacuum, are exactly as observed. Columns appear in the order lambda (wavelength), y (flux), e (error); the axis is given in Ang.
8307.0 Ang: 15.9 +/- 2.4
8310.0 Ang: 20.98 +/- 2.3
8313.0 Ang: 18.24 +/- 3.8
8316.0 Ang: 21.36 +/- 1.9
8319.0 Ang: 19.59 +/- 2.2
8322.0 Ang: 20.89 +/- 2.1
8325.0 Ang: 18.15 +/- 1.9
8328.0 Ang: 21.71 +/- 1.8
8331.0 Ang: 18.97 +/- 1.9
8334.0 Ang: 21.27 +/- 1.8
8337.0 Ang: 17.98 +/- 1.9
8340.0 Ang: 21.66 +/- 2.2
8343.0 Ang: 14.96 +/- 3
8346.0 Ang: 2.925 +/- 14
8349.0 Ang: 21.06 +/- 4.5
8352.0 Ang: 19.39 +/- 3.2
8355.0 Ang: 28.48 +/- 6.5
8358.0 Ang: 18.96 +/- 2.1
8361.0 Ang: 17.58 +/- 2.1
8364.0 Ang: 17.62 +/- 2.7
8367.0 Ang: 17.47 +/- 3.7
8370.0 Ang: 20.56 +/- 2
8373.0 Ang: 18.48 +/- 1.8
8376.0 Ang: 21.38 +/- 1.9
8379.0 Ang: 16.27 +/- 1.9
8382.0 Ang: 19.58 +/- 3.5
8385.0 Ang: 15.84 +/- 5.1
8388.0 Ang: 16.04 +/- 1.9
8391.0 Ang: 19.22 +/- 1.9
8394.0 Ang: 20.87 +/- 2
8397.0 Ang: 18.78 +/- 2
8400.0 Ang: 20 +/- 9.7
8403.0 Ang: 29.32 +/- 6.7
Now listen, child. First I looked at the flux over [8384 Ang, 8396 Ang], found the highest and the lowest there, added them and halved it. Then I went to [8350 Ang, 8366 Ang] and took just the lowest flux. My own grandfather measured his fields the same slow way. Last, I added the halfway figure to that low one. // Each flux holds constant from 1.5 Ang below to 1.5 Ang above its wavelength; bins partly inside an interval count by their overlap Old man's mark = 35.9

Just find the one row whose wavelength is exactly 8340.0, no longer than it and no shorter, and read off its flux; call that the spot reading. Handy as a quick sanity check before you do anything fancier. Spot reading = 21.66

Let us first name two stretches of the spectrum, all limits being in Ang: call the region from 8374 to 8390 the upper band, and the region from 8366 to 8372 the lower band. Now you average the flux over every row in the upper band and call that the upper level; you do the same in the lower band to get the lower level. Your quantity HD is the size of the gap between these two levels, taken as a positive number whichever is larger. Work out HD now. 1.2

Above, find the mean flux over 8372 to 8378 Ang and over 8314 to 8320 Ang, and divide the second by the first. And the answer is 1.03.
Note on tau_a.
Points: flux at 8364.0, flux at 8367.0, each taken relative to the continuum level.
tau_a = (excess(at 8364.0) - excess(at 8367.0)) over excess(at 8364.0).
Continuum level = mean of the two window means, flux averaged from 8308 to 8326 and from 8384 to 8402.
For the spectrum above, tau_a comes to -0.1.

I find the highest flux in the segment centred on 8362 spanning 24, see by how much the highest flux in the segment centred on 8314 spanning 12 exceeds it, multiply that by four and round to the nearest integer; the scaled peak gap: -28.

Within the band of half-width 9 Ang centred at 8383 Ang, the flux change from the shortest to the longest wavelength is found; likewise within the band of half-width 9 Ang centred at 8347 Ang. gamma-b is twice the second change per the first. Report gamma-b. -6.3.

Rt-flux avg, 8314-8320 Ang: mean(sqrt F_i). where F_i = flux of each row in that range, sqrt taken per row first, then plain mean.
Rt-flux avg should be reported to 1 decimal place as 4.5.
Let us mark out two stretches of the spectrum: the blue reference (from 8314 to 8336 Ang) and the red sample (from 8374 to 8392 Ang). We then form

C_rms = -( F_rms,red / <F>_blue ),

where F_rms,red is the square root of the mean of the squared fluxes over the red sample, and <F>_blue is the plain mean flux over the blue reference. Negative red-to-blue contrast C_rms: -0.90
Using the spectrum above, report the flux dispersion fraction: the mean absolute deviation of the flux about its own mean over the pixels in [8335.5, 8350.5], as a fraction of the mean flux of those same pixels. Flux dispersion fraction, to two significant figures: 0.34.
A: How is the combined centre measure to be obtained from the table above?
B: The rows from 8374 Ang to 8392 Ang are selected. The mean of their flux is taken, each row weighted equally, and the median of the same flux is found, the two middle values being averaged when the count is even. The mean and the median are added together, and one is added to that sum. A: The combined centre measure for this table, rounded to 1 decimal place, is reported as 36.8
